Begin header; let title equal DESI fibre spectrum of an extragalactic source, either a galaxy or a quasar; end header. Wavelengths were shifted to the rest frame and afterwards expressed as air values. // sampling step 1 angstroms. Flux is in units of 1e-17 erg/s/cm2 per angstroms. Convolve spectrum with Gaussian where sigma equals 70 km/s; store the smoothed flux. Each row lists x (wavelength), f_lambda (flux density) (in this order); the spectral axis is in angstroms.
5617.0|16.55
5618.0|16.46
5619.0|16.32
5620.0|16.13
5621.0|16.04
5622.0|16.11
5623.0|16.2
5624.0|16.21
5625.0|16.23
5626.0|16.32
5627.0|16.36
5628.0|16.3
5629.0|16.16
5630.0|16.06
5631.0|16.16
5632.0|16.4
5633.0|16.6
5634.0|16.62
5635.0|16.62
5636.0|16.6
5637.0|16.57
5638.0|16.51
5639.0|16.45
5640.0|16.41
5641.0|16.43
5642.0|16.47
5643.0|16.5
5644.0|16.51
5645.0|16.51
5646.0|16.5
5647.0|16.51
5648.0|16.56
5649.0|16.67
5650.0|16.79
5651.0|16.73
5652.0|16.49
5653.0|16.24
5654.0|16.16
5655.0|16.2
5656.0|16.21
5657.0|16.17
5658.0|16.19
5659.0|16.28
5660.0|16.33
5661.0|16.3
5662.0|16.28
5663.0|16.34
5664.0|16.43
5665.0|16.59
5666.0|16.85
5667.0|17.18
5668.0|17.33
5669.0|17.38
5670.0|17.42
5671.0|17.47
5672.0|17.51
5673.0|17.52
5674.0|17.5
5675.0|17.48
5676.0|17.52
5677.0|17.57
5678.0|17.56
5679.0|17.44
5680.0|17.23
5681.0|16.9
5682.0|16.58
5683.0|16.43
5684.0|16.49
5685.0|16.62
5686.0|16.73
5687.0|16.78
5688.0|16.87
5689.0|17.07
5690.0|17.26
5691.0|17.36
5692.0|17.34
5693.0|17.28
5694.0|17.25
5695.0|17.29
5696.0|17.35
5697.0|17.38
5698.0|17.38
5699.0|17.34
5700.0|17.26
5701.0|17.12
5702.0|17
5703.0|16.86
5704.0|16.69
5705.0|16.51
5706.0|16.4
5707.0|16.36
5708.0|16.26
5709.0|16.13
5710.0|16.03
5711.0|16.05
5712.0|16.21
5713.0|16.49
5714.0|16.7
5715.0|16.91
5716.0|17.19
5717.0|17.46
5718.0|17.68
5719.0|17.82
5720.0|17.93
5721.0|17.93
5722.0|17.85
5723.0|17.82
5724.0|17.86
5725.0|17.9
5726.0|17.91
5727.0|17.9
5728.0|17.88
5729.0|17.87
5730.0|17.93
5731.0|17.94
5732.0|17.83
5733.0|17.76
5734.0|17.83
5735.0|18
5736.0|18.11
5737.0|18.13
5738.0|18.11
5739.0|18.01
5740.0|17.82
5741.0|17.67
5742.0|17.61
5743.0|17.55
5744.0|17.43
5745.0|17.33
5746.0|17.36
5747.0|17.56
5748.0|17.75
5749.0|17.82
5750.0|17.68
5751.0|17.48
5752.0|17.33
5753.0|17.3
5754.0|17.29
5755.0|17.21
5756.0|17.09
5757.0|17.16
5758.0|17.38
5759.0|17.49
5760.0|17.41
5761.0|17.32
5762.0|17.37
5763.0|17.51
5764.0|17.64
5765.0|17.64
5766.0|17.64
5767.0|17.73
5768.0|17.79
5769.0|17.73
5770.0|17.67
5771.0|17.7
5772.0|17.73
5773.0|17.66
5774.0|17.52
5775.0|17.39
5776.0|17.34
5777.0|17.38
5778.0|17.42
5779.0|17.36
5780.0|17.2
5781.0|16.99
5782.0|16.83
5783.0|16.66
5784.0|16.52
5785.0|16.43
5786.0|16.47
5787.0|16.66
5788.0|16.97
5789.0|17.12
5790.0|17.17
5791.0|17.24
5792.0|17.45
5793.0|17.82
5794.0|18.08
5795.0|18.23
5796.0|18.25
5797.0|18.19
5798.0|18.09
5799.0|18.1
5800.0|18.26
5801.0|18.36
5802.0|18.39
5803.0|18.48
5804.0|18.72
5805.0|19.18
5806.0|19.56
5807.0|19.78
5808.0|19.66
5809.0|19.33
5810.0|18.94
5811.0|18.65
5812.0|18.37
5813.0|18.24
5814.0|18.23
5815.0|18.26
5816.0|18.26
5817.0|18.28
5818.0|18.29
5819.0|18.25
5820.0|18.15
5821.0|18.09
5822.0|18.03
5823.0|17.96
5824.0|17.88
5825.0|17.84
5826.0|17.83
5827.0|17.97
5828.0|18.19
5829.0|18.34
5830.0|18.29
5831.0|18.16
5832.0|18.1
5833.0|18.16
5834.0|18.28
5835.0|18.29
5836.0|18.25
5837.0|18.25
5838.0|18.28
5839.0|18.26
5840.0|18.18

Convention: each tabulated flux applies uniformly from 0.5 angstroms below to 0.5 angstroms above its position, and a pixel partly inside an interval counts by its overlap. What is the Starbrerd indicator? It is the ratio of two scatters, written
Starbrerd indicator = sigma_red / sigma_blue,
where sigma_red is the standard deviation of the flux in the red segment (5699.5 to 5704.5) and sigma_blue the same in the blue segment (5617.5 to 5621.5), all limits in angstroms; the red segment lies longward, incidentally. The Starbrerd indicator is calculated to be 1.2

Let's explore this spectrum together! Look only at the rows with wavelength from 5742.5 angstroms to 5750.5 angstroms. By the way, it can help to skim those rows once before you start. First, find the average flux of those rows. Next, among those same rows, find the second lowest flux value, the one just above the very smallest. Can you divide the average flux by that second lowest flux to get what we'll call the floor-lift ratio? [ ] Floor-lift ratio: 1.01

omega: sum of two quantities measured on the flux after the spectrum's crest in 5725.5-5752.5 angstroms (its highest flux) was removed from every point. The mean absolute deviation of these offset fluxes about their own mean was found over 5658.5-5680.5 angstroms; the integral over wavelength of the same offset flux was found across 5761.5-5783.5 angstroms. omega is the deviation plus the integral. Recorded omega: -14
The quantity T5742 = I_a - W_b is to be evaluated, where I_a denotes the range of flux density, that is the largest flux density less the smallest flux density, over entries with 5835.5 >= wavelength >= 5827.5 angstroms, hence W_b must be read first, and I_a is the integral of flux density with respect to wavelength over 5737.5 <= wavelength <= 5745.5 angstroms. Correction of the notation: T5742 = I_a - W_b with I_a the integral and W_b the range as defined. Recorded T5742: 141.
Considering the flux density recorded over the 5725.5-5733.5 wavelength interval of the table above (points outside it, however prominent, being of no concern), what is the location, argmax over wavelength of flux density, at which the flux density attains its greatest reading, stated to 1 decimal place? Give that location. 5731.0 angstroms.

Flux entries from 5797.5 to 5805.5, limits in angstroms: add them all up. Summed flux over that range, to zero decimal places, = 148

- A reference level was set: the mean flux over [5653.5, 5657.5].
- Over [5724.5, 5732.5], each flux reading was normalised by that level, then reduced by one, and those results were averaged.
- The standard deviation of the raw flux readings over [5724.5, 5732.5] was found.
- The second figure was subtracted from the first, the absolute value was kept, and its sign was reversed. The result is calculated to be -0.07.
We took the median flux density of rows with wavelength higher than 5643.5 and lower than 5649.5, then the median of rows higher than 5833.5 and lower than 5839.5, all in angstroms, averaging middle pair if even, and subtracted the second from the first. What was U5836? -1.8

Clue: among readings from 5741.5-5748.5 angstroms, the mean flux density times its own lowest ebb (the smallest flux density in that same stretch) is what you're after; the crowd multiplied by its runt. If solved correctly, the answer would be 303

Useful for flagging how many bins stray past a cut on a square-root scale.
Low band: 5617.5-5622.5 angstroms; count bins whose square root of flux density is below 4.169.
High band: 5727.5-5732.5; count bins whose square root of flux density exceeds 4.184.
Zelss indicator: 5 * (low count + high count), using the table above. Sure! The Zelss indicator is 50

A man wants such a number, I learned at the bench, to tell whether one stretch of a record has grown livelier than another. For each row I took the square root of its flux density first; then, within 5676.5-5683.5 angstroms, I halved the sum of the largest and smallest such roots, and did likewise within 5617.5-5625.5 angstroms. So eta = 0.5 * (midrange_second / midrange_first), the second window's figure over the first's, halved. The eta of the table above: 0.489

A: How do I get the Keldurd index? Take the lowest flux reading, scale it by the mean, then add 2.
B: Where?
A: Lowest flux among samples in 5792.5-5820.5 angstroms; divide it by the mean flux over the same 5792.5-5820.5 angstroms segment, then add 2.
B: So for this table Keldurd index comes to 2.96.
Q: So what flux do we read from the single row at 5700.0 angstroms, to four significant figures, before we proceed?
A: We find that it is 17.26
